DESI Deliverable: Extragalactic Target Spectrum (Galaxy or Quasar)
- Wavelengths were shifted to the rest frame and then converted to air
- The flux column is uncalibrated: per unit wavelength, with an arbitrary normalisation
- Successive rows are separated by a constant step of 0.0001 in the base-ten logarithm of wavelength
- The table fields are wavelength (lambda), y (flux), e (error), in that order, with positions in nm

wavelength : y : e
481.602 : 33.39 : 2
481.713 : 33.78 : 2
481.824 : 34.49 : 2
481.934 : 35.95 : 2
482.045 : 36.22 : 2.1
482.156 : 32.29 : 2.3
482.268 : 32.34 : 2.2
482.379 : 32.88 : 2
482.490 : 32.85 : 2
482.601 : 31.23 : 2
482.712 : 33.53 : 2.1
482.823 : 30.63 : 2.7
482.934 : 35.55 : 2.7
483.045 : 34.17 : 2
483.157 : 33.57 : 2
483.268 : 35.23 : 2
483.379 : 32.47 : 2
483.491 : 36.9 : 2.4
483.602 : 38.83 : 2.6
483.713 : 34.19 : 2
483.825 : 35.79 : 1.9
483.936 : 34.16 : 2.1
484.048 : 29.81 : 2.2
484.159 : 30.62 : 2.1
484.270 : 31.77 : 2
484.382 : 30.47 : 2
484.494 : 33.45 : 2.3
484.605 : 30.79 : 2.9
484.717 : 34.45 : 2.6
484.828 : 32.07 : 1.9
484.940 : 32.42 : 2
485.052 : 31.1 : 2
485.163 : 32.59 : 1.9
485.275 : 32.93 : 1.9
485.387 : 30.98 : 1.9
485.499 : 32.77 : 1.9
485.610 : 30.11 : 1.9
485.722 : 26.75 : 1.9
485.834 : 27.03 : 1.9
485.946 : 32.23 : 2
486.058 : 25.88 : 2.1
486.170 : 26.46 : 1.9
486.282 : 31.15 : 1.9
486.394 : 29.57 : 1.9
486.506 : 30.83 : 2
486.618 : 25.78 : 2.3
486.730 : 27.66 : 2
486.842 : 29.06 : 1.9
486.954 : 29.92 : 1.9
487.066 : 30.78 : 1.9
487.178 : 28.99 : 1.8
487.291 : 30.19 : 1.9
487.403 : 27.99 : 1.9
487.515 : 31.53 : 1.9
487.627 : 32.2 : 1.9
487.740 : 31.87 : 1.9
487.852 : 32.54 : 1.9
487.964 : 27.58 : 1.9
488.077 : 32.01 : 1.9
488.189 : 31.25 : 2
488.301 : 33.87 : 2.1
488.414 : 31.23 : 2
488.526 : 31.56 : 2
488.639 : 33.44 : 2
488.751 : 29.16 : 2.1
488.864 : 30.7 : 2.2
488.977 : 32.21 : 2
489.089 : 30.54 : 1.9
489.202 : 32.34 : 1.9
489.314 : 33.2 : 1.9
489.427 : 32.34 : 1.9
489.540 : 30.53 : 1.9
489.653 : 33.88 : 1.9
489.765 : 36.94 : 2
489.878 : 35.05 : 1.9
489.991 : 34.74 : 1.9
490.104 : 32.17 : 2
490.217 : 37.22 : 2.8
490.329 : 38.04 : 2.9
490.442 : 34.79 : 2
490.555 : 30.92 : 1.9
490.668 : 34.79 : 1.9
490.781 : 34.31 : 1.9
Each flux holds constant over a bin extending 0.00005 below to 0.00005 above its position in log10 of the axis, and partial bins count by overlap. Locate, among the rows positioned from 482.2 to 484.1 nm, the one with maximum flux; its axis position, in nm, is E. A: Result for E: 483.602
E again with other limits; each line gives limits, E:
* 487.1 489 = 488.301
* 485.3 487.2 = 485.499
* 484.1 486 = 484.717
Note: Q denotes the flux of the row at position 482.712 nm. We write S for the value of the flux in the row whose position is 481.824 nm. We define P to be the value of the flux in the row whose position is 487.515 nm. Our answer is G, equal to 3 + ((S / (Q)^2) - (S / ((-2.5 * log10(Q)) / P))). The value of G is 288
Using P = 31.53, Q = 33.53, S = 34.49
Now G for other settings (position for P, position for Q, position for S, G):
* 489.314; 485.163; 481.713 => 300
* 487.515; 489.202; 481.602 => 282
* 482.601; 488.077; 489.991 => 291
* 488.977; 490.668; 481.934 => 304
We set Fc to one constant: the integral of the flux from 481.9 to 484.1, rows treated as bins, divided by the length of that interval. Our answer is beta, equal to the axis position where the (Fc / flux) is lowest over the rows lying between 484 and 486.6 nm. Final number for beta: 484.717 nm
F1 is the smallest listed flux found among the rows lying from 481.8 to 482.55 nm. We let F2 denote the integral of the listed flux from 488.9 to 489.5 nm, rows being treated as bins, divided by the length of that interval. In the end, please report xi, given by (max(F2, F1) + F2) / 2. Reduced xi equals 32.2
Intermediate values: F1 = 32.29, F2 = 32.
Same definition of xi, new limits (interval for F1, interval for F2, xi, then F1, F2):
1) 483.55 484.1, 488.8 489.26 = 31.4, 29.81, 31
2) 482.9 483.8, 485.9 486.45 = 30.7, 32.47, 29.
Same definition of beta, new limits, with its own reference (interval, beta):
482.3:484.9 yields 483.602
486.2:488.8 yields 488.301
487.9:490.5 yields 490.329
